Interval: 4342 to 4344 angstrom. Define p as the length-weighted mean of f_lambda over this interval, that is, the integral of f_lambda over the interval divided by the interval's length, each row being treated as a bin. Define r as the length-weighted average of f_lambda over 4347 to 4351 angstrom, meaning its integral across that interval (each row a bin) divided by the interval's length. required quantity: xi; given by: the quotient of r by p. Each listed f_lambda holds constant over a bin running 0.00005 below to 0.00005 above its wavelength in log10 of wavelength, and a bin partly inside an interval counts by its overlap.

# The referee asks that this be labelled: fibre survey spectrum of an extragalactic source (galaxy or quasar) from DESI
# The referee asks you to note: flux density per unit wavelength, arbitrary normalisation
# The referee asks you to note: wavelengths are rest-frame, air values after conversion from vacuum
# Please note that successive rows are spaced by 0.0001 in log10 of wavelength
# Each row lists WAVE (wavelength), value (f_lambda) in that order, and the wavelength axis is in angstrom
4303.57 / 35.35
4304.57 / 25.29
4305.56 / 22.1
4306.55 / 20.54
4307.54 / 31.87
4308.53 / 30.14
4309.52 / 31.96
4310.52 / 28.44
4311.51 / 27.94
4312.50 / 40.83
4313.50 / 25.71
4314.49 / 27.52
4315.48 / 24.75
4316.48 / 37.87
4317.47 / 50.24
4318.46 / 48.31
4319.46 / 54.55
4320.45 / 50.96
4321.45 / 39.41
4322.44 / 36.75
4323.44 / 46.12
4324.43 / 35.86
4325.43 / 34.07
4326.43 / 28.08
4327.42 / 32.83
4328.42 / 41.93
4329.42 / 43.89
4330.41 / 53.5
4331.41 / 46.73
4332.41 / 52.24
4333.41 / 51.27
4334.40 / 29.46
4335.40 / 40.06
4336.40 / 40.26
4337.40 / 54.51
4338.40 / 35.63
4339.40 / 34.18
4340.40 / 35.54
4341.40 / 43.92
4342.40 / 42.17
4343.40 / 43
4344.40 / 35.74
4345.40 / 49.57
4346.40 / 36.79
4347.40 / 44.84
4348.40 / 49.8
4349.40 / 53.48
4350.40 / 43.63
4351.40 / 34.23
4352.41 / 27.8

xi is 1.1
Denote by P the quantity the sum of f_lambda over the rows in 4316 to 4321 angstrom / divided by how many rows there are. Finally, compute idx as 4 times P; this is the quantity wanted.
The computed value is 194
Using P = 48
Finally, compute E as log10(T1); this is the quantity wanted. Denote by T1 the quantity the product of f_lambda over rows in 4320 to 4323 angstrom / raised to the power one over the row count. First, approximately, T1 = 42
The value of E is 1.62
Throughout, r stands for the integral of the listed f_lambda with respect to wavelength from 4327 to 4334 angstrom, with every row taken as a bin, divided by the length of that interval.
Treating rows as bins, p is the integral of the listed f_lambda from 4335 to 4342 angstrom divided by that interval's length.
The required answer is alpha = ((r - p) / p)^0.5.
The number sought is 0.36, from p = 41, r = 46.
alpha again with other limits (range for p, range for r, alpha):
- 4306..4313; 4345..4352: 0.68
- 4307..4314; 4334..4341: 0.50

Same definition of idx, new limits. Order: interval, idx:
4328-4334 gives 193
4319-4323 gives 182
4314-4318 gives 140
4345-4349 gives 181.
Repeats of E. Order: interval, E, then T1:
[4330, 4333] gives 1.71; 51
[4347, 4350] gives 1.69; 49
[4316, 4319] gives 1.65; 45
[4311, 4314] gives 1.49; 31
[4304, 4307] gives 1.35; 23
